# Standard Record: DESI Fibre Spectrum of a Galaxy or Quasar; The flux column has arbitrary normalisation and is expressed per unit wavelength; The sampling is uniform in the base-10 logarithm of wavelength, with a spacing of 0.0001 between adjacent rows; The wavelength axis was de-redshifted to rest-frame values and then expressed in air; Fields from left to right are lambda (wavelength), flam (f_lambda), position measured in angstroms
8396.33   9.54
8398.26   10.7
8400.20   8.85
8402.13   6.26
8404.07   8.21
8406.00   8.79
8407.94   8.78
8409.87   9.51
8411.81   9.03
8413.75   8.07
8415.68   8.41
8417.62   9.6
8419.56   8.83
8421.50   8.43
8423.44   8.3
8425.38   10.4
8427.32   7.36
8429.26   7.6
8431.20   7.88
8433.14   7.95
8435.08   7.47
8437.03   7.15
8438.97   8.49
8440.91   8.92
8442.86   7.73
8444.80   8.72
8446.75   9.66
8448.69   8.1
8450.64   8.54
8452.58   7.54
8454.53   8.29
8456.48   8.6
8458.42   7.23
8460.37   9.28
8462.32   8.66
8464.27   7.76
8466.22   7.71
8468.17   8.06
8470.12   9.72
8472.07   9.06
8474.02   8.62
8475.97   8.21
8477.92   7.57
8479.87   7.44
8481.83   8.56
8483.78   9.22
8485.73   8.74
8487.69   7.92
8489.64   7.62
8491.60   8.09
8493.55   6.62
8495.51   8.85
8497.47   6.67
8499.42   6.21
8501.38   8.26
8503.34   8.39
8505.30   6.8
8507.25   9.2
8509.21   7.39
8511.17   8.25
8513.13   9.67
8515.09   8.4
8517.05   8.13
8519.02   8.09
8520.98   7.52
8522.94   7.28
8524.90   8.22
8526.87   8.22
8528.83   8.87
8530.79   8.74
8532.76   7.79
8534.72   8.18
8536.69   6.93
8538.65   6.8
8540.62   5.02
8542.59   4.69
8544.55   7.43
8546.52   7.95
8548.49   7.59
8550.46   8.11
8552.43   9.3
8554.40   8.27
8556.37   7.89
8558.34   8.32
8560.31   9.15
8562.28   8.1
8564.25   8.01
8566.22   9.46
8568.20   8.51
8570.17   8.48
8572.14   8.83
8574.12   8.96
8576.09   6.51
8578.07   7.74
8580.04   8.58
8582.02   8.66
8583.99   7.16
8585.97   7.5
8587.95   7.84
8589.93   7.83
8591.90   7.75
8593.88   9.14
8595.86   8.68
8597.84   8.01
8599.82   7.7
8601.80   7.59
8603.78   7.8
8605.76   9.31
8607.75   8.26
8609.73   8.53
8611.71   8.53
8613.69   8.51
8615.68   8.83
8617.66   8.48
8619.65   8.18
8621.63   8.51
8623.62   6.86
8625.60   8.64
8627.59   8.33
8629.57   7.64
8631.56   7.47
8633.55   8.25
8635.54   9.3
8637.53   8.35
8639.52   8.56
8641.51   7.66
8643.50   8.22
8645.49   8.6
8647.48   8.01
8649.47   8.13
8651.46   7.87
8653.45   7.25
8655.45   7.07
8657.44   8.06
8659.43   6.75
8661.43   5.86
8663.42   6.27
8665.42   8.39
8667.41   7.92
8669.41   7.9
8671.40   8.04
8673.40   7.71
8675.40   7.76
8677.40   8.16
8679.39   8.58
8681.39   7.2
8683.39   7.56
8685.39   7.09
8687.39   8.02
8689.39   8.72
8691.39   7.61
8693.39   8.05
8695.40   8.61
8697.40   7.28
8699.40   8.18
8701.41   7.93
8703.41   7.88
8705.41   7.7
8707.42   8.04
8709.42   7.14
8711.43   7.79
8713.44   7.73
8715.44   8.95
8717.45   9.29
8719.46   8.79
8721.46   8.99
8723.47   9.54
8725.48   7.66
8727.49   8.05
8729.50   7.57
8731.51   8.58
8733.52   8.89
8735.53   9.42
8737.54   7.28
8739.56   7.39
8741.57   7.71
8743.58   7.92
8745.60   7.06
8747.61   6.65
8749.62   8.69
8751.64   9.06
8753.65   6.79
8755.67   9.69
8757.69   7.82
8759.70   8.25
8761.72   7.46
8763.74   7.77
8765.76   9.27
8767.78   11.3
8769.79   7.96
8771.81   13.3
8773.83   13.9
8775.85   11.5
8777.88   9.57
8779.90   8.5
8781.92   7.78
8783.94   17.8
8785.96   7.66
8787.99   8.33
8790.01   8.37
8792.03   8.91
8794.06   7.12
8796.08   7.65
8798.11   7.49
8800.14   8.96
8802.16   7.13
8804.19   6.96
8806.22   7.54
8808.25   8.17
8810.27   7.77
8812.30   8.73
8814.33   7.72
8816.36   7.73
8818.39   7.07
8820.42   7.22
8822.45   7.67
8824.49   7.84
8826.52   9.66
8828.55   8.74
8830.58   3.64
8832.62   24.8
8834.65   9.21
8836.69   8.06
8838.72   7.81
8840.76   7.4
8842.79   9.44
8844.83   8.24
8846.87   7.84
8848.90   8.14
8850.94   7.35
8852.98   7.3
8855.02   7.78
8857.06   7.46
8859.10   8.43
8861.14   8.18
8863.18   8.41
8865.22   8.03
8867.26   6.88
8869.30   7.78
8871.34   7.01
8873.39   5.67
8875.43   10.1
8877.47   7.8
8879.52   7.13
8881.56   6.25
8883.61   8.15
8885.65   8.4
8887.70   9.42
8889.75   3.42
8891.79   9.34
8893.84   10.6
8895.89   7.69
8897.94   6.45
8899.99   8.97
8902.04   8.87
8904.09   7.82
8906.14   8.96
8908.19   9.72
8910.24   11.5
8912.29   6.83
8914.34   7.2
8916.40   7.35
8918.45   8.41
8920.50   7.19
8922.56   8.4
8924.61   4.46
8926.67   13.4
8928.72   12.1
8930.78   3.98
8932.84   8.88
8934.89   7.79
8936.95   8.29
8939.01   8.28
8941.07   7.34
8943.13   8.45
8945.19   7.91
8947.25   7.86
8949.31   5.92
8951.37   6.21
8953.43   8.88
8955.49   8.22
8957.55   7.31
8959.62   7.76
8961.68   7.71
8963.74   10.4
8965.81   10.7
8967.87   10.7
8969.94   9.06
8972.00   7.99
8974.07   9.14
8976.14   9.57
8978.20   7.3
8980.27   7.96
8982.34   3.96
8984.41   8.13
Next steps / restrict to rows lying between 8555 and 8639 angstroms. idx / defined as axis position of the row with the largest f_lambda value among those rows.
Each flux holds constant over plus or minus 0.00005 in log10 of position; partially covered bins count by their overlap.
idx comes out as 8566.22 angstroms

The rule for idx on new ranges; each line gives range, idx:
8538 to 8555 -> 8552.43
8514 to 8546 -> 8528.83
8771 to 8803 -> 8783.94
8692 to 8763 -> 8755.67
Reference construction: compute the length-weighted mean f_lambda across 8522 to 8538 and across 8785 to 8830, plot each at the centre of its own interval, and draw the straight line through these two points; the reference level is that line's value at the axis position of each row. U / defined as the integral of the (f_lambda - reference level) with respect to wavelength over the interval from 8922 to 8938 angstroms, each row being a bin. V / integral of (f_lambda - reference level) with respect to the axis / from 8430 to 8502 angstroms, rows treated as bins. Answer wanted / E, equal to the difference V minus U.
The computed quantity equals -2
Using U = 9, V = 7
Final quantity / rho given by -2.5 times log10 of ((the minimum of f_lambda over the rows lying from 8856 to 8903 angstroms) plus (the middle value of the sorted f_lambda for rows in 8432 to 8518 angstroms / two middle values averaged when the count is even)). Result -2.67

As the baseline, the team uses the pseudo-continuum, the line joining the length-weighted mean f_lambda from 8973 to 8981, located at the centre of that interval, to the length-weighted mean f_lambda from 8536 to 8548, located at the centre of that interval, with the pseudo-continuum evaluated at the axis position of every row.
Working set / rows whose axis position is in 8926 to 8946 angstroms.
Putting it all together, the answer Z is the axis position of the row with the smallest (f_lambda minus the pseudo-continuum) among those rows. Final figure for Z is 8930.78 angstroms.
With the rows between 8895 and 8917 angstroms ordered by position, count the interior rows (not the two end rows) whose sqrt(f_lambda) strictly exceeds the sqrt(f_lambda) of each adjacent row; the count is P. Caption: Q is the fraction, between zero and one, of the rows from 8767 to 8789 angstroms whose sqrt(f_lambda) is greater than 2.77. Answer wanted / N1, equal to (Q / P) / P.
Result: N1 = 0.227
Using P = 2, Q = 0.91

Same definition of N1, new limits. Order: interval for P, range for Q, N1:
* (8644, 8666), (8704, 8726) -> 0.205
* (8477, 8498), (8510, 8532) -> 0.091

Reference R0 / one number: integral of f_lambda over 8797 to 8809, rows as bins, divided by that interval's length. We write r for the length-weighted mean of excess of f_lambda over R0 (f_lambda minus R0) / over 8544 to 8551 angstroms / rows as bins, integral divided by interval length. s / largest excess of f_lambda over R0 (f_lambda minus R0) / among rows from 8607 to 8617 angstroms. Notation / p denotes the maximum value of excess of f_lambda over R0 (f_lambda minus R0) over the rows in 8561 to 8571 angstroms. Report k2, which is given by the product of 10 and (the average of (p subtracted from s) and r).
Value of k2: -2.8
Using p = 1.8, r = 0.1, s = 1.1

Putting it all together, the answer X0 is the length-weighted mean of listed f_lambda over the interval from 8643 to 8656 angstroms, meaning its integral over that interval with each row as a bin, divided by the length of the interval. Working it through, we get 7.9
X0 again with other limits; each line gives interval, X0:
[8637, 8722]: 7.9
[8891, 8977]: 8.4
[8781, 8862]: 8.5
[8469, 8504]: 8.1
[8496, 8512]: 7.7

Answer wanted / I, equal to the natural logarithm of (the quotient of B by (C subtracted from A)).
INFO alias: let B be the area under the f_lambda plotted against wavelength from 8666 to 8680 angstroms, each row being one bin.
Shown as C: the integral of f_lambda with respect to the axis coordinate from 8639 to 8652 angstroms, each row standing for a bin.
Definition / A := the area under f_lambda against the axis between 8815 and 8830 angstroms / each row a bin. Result 2.2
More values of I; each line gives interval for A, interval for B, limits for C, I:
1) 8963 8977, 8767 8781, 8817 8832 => 2.2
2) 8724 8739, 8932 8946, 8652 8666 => 1.5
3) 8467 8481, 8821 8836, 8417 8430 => 3.4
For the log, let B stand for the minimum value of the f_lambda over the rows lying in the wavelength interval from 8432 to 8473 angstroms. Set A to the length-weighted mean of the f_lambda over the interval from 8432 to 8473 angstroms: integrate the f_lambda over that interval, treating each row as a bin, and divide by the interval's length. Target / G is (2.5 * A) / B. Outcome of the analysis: 2.91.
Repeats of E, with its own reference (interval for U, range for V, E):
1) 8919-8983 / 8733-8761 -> -20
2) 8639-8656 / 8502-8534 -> 6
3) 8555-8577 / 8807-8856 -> 24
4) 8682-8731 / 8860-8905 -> -9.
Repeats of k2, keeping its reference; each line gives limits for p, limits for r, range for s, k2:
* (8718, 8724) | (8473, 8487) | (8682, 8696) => -0.9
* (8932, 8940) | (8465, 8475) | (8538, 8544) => -5.8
